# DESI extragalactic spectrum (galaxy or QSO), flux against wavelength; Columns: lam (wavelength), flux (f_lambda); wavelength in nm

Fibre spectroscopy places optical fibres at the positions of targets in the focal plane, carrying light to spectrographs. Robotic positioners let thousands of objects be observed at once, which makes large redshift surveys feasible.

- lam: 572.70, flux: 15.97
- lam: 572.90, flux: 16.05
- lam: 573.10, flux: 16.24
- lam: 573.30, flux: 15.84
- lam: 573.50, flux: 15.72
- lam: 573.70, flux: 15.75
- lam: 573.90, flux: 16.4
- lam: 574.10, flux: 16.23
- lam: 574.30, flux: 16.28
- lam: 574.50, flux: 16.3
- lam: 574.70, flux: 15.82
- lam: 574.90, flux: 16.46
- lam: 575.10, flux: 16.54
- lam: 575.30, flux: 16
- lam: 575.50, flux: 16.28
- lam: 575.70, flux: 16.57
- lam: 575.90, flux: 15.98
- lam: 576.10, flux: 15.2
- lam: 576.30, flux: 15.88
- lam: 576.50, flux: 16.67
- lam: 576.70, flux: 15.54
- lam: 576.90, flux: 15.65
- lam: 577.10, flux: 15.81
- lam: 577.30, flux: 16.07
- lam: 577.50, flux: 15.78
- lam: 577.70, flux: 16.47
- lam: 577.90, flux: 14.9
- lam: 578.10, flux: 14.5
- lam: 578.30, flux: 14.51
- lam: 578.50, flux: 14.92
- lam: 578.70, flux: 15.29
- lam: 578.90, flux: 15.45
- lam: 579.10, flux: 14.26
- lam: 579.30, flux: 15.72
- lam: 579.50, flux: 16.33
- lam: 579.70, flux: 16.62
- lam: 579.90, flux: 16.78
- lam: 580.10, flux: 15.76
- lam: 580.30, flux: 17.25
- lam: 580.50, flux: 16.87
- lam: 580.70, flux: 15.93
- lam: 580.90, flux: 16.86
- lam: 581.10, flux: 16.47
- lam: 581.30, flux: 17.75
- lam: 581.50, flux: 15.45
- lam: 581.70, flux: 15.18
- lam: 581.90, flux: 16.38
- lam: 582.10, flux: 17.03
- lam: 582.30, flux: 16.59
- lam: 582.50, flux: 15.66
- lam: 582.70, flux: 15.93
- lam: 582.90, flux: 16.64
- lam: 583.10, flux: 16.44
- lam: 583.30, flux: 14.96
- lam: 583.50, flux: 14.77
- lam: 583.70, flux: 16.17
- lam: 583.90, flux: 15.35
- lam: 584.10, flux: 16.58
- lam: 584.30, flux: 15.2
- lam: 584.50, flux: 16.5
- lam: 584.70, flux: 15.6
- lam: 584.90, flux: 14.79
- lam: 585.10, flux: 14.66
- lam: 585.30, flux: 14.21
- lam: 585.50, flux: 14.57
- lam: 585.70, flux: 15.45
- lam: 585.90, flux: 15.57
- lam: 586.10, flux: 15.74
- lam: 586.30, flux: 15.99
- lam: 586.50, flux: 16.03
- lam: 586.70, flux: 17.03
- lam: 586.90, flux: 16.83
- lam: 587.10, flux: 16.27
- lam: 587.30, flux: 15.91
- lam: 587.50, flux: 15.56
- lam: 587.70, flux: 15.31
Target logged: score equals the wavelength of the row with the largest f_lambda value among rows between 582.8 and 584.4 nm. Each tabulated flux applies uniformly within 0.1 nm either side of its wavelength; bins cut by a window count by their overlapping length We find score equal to 582.90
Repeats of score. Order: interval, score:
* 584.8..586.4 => 586.30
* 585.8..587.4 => 586.70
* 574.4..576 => 575.70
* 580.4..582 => 581.30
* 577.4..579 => 577.70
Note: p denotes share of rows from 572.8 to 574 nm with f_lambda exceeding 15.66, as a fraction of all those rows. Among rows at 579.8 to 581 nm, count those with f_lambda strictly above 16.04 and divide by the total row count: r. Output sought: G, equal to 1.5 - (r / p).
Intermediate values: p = 1.00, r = 0.7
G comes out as 0.83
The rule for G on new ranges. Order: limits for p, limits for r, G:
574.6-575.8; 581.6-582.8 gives 1.00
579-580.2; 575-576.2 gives 0.90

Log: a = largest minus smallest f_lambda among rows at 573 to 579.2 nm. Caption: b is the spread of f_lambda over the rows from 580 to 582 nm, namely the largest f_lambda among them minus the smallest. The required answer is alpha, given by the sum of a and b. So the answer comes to 5.0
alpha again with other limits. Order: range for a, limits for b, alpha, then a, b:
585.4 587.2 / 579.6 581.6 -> 4.8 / 2.46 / 2.30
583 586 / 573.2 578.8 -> 4.5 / 2.37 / 2.17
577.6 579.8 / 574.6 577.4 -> 3.8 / 2.36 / 1.47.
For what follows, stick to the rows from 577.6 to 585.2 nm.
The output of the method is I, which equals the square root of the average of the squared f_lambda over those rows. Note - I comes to 15.9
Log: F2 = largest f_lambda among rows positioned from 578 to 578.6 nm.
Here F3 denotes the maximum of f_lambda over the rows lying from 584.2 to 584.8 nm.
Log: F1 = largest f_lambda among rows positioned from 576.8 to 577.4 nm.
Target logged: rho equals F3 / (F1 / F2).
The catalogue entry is 15.3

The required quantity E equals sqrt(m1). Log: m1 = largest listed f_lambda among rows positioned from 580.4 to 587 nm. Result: 4.21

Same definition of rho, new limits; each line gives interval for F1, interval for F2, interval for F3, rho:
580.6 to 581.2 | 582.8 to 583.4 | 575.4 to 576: 16.4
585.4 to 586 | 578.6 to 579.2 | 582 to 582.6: 16.9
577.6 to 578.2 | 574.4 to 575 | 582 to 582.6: 17.0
